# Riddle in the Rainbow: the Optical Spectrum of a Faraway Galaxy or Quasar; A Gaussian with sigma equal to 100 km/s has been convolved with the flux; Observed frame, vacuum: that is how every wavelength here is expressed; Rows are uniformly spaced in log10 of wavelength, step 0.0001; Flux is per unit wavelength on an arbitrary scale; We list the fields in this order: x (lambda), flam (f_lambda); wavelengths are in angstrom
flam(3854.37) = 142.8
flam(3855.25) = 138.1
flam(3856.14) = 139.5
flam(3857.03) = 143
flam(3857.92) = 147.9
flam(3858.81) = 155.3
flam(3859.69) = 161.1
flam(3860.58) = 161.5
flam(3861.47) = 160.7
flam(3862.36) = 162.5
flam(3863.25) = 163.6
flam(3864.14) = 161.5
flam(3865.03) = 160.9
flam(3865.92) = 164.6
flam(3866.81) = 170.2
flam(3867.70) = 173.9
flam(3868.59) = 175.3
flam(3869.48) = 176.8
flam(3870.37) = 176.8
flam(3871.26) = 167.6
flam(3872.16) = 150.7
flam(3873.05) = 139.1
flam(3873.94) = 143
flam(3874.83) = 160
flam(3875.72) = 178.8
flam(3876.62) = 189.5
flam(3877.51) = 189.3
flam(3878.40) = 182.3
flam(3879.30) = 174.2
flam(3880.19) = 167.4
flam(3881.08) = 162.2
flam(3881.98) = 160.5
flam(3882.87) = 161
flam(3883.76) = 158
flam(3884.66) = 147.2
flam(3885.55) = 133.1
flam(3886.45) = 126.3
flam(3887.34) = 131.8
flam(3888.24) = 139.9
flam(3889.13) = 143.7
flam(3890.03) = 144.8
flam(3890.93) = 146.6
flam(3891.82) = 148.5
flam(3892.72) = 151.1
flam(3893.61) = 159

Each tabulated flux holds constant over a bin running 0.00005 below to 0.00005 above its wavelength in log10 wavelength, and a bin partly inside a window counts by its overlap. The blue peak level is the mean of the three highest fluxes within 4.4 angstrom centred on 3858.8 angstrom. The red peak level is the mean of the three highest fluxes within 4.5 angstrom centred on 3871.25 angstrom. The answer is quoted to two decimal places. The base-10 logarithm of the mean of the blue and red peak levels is 2.22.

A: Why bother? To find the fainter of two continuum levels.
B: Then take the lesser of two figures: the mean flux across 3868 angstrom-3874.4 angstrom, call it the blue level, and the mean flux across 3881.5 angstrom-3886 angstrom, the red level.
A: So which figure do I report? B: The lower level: 152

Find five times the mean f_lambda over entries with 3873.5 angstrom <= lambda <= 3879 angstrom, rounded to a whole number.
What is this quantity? 869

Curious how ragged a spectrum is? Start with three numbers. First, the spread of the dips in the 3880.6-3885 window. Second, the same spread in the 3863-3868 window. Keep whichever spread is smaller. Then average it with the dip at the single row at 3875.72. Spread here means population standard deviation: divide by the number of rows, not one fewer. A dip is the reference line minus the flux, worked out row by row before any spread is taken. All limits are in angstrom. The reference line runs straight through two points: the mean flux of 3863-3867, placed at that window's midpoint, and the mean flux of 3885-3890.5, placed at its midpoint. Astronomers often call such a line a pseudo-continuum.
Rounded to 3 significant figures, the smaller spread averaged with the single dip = -11.7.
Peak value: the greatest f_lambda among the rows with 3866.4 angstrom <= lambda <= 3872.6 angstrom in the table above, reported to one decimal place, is 176.8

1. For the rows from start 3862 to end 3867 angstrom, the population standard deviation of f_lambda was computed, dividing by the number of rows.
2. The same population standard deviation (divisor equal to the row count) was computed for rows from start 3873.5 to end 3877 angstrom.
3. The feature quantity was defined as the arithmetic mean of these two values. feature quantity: 10.4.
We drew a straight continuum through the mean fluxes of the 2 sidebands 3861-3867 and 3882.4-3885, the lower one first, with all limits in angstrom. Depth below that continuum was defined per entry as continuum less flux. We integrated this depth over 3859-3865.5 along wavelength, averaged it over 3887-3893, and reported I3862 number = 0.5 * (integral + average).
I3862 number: 12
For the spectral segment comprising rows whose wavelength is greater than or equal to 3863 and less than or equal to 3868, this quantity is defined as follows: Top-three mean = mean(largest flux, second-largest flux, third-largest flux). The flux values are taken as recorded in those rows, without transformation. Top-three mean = 170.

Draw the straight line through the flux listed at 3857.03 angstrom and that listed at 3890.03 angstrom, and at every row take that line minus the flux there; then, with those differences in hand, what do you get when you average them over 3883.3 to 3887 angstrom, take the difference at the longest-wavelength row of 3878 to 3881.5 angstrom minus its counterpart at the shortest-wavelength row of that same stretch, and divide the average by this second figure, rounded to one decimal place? 0.2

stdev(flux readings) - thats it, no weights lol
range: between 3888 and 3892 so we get 3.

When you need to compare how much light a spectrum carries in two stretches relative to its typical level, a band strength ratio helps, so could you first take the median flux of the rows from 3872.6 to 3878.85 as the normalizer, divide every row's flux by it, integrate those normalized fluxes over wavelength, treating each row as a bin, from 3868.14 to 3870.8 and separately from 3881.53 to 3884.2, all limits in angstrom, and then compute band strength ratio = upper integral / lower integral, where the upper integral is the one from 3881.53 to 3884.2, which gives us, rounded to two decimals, 0.91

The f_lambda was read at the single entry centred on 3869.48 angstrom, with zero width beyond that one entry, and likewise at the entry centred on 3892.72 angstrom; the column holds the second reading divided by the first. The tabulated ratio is 0.85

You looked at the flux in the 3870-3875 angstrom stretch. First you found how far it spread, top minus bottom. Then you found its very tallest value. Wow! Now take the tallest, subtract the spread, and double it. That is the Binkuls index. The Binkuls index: 278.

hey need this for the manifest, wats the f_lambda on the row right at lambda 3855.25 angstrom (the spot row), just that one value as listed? 138.1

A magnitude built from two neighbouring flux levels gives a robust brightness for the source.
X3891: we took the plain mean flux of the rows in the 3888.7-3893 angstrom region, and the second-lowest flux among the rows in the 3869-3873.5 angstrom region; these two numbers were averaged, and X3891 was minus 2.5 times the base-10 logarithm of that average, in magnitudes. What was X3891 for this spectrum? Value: -5.43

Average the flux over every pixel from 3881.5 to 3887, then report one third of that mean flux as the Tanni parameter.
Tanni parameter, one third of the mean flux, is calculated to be 49.2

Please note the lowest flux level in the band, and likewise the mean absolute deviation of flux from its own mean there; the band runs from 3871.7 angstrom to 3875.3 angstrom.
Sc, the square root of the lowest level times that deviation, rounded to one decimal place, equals 31.5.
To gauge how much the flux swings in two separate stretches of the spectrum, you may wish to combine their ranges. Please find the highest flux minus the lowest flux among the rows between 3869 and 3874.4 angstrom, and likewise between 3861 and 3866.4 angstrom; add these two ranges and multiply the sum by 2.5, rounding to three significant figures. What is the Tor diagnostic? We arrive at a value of 104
